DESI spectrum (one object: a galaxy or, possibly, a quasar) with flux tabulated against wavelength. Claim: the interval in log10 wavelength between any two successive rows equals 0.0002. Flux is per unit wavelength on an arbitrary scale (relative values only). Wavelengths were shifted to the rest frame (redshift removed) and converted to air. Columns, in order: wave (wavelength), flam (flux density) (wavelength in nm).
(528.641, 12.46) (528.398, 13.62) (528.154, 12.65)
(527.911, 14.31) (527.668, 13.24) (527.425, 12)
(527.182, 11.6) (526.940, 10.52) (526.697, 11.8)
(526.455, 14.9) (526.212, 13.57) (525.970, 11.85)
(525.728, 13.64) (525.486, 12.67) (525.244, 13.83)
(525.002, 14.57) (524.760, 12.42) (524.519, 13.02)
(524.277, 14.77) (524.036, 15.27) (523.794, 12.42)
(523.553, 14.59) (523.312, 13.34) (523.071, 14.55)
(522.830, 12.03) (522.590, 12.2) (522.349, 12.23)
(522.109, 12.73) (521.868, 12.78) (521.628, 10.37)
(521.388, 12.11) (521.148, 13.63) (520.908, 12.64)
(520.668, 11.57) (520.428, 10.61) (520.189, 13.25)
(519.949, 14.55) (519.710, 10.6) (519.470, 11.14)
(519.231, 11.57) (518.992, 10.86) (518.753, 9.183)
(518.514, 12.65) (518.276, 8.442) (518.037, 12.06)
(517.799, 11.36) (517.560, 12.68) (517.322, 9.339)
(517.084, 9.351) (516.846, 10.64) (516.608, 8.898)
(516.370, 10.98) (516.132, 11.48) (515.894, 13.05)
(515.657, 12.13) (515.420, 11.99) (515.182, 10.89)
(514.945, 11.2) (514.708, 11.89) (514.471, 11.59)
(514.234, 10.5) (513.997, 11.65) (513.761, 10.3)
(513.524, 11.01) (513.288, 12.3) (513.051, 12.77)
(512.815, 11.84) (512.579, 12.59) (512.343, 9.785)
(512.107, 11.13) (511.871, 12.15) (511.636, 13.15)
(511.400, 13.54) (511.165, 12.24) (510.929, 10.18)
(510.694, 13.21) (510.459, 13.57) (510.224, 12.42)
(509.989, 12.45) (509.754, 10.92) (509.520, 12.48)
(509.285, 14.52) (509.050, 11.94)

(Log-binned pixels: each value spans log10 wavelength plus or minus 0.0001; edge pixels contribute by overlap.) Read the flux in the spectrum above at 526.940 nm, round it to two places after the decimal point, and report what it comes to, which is 10.52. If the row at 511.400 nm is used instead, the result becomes 13.54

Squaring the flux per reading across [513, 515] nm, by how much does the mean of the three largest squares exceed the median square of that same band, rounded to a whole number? 18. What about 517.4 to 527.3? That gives 70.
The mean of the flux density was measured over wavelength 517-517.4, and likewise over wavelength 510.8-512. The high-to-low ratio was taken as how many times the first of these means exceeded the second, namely 0.76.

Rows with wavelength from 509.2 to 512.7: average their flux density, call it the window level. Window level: 12.3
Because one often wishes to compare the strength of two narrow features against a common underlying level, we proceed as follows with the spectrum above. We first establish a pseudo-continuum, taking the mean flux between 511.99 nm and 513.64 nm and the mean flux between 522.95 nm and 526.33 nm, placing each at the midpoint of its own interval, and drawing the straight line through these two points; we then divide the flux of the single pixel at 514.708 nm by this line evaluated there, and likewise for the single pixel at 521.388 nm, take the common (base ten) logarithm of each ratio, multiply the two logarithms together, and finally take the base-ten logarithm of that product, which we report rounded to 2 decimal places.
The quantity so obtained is -4.15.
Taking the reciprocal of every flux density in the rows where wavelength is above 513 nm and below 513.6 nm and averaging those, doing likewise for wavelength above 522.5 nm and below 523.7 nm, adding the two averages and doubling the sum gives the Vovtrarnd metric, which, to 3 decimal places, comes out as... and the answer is 0.318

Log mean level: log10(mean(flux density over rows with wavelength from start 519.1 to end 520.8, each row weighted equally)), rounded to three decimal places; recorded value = 1.075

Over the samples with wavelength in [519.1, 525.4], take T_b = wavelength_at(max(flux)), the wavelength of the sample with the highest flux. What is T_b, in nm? 524.036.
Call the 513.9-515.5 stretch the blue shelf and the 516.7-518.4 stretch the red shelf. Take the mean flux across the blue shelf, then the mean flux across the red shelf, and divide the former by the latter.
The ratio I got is 1.08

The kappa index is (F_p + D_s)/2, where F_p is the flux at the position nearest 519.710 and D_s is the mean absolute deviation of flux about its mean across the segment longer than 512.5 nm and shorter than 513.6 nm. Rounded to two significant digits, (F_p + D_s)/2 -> 5.6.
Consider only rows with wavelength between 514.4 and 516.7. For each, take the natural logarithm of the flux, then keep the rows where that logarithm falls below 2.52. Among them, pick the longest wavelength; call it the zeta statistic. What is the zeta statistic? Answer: 516.608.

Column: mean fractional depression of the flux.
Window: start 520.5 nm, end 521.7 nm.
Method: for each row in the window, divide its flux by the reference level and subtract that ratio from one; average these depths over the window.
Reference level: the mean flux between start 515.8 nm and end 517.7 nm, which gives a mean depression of -0.12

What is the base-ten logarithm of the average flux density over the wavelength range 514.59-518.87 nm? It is 1.04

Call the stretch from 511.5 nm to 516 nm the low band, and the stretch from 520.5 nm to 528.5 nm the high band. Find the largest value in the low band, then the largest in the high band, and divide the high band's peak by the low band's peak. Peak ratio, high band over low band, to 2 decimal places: 1.16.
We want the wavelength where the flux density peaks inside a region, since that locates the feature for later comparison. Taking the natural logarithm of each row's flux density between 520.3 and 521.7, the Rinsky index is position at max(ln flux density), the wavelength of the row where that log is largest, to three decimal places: 521.148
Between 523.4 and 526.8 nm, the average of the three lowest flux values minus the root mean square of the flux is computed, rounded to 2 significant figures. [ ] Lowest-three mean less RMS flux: -1.5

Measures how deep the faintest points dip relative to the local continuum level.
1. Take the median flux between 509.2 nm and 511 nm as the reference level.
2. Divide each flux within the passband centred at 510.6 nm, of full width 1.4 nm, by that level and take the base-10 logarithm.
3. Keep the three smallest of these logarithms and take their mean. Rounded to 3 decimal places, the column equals -0.032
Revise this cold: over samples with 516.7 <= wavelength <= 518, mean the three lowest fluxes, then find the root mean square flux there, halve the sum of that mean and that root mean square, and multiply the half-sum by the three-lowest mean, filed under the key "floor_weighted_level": 100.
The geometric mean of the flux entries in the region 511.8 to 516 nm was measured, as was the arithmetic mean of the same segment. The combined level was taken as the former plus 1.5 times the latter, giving 29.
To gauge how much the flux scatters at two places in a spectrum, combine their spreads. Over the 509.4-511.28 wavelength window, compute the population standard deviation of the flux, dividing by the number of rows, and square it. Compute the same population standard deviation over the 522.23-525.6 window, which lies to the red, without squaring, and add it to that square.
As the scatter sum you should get 2.2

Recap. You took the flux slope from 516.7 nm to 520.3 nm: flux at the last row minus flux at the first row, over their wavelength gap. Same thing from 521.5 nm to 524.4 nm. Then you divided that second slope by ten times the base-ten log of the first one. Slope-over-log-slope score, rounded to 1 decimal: -1.5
